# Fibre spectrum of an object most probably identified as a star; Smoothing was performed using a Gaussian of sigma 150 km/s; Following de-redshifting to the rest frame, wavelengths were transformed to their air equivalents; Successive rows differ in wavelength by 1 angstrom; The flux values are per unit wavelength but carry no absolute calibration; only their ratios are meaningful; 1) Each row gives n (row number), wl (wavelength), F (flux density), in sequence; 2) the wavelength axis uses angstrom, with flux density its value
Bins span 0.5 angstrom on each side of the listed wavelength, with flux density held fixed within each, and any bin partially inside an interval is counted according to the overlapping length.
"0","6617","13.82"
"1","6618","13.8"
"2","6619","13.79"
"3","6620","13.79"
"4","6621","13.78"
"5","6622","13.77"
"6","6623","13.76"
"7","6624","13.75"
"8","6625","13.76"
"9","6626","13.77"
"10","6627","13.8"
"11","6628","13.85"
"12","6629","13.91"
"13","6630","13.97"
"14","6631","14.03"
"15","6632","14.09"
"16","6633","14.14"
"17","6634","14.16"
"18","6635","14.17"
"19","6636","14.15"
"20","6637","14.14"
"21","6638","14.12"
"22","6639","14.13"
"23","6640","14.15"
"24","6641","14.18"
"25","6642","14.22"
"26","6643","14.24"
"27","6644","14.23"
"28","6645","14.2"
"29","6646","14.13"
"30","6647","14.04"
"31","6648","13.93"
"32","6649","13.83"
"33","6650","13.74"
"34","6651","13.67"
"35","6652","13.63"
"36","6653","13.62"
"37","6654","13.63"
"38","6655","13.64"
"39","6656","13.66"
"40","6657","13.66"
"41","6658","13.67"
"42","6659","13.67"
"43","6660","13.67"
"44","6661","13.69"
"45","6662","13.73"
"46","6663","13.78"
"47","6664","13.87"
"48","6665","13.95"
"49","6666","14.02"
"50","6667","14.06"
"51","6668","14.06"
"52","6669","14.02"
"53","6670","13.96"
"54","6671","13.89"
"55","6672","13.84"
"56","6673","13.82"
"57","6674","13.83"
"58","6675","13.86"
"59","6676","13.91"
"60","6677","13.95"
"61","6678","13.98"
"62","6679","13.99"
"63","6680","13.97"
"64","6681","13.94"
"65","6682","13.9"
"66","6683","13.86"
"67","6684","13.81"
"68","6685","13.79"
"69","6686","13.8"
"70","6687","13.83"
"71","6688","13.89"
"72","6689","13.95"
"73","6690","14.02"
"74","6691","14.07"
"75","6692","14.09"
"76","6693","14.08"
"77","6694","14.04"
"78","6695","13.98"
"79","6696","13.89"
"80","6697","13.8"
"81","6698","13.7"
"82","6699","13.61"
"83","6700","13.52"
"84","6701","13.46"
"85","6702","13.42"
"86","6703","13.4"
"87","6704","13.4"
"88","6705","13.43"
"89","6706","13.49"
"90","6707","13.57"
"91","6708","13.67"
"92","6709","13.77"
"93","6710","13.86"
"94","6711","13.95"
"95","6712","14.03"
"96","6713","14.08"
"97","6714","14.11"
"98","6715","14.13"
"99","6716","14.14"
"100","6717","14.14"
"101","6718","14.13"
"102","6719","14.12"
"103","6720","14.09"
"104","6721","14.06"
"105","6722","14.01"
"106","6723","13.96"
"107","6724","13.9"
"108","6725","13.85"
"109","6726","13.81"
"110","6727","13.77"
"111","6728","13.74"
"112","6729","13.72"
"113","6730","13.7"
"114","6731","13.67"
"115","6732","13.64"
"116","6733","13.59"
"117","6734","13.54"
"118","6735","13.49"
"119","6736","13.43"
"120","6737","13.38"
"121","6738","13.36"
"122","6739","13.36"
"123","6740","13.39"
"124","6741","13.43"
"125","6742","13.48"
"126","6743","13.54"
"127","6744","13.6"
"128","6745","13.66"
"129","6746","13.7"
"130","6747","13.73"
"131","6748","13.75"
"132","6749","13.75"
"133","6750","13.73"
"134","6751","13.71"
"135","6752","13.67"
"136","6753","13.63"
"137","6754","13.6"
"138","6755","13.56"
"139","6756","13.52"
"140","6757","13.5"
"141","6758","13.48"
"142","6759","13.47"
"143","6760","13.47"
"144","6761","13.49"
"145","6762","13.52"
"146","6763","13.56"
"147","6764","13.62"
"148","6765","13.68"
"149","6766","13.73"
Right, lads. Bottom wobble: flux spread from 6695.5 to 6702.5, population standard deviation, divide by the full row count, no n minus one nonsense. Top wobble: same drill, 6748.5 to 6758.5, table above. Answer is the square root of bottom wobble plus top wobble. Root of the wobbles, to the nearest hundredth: 0.51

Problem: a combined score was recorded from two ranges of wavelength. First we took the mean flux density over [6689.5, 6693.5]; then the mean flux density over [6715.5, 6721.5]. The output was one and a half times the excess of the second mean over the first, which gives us 0.1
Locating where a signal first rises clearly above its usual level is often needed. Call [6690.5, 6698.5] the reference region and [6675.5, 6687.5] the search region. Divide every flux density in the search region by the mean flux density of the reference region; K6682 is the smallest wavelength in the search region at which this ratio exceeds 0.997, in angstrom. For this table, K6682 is 6677 angstrom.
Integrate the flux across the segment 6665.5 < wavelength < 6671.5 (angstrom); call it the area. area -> 84.0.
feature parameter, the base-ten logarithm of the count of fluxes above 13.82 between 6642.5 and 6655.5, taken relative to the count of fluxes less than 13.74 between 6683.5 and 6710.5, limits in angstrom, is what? -0.2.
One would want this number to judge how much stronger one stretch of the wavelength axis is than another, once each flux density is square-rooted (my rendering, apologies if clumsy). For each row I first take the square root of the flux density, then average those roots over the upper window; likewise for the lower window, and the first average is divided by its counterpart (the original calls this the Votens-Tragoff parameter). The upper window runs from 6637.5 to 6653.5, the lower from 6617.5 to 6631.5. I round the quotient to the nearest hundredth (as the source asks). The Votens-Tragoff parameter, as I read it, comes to 1.01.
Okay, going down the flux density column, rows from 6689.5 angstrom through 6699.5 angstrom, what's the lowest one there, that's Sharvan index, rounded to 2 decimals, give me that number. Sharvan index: 13.61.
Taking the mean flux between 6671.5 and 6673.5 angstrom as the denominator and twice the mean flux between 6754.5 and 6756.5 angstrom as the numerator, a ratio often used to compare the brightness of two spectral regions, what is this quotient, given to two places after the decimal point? 1.96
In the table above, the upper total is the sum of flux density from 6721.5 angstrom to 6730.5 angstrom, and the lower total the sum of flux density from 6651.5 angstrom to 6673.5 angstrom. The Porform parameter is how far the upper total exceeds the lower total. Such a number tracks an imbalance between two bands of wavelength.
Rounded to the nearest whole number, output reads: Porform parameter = -179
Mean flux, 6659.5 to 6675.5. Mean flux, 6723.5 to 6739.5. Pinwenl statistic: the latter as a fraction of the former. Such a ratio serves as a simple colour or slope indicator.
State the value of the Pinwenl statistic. 0.98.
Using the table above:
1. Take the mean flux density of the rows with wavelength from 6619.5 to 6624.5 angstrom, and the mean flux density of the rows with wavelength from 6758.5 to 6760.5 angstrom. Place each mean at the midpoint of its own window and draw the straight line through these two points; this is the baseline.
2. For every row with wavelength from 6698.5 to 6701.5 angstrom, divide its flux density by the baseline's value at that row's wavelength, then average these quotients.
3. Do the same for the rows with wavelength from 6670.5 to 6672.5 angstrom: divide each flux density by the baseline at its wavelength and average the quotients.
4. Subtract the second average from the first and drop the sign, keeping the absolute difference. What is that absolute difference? 0.020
